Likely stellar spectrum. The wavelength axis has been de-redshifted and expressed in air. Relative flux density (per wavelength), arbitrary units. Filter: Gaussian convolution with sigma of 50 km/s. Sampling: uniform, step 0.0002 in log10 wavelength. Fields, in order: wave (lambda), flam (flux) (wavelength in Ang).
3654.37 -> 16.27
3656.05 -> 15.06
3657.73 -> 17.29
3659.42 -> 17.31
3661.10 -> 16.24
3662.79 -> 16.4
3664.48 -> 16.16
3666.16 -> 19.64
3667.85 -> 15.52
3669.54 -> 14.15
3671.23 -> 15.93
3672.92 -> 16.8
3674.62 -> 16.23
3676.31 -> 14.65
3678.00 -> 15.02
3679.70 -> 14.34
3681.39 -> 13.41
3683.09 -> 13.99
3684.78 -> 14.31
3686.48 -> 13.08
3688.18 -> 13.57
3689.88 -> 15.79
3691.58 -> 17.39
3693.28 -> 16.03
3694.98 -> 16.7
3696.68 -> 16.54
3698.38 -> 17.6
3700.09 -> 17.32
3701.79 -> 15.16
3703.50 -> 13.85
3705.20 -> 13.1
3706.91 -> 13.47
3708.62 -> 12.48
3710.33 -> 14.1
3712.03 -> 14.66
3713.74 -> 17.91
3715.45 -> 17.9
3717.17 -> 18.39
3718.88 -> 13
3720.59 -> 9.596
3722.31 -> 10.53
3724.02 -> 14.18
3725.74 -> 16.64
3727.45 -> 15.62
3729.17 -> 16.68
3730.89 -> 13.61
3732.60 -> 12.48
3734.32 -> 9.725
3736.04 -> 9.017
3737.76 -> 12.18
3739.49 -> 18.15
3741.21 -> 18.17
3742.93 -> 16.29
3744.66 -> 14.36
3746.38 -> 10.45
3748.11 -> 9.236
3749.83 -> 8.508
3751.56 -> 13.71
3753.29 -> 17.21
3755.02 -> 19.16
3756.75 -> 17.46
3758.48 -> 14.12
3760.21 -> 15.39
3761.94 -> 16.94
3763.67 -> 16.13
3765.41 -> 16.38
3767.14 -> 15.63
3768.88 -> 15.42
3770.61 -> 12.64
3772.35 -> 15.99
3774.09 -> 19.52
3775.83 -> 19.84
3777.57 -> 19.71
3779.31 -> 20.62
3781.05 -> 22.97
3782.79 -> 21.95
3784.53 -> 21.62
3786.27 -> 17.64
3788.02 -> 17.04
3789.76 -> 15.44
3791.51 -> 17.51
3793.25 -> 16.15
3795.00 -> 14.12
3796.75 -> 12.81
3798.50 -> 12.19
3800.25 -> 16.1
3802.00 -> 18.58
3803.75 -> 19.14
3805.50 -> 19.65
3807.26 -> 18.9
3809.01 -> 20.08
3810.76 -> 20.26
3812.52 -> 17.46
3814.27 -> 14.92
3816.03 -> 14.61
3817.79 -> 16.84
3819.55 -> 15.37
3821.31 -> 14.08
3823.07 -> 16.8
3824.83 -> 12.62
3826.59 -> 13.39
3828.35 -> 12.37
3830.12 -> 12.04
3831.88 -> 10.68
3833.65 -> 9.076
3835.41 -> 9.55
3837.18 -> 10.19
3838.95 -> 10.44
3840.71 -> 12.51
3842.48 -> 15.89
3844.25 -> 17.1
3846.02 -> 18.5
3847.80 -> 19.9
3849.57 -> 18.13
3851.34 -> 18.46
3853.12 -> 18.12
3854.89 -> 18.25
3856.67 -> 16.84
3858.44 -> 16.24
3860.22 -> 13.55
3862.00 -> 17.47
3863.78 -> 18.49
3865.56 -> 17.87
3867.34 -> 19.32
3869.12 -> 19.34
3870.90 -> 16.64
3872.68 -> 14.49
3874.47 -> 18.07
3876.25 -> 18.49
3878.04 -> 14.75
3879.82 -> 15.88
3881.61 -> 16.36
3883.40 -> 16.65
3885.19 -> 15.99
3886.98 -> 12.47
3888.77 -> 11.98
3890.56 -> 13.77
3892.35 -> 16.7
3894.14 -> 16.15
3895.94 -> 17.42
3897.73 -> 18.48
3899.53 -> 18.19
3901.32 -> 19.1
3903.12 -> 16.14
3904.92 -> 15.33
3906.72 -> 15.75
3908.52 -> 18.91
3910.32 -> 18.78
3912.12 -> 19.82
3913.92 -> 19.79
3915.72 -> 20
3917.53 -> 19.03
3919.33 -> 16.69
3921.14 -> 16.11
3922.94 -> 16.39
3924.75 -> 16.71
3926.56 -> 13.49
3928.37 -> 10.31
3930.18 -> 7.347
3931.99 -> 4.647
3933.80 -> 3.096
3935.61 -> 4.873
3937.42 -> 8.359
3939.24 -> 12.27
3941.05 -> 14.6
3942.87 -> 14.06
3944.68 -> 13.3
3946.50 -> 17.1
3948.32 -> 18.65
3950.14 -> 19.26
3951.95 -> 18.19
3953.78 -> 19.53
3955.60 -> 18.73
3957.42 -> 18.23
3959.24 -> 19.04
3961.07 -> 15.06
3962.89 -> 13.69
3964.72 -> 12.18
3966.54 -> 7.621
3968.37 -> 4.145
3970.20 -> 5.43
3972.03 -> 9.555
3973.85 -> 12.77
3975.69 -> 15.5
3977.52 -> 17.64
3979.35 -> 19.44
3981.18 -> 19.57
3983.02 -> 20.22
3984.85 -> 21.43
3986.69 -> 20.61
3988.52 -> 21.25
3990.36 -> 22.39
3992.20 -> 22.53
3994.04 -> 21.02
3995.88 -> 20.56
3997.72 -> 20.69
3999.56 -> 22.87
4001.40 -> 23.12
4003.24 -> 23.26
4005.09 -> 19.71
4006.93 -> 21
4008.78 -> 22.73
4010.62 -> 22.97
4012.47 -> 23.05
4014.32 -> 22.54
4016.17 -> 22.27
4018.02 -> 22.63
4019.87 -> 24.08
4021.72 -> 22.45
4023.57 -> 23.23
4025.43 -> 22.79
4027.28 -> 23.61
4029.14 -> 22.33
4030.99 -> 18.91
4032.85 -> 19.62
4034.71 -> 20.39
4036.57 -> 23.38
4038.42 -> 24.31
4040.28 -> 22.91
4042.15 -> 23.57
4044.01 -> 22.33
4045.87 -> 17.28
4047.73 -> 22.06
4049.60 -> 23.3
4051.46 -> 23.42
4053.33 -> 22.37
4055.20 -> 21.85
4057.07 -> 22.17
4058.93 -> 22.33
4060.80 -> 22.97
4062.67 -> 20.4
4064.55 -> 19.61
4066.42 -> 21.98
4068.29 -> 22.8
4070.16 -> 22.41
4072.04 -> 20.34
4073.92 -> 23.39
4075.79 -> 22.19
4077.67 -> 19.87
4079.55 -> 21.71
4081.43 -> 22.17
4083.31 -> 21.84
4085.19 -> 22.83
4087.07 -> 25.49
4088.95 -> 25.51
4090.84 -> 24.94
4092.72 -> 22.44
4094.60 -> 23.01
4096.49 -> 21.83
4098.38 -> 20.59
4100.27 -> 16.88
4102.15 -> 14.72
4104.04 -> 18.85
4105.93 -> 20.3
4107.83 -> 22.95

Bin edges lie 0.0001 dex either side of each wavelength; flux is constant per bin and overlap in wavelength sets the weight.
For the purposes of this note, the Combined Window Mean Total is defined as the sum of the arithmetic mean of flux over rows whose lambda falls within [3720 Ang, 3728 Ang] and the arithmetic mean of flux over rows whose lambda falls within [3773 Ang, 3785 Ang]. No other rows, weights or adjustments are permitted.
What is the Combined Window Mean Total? 34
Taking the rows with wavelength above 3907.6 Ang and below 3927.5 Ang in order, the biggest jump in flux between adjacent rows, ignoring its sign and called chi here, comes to 3.2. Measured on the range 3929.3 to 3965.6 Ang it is 4.0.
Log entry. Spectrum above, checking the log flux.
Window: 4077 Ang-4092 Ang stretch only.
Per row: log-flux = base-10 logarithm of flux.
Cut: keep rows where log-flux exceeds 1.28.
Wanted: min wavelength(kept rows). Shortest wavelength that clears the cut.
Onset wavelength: 4077.67 Ang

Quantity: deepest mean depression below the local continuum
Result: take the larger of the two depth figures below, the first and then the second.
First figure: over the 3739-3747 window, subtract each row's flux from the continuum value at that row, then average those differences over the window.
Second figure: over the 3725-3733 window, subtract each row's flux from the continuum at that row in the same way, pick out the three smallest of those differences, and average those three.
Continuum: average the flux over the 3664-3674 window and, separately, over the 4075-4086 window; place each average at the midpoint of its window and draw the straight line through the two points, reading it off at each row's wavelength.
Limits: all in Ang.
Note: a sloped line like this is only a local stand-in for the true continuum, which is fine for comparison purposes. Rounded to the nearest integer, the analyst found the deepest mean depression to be 2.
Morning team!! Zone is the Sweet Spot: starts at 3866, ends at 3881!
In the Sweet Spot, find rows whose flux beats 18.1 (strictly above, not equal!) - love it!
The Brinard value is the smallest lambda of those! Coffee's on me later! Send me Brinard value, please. 3867.34 Ang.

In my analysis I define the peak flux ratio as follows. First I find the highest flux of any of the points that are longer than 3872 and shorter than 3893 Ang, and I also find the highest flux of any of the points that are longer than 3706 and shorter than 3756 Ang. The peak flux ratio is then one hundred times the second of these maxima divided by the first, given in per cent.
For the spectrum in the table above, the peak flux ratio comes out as 104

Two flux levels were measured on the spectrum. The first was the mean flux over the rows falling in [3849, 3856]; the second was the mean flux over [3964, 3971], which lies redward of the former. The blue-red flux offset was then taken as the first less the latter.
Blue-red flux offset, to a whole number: 11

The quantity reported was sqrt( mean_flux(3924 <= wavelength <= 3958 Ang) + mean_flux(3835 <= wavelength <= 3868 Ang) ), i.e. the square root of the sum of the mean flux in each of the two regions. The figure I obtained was 5.4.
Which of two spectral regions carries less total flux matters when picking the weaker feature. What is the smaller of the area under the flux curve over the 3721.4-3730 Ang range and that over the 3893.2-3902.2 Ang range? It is 126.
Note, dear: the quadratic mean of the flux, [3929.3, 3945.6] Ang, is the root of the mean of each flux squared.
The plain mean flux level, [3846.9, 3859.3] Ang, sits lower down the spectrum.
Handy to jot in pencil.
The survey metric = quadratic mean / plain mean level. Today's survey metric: 0.56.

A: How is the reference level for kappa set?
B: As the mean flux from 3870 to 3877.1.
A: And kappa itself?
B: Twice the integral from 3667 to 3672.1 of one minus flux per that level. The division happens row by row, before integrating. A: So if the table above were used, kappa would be 1.0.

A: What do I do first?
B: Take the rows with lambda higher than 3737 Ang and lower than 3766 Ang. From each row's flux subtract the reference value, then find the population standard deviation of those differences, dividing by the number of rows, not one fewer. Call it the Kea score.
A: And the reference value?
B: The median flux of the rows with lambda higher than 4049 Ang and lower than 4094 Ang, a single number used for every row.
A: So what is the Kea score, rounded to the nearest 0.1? 3.1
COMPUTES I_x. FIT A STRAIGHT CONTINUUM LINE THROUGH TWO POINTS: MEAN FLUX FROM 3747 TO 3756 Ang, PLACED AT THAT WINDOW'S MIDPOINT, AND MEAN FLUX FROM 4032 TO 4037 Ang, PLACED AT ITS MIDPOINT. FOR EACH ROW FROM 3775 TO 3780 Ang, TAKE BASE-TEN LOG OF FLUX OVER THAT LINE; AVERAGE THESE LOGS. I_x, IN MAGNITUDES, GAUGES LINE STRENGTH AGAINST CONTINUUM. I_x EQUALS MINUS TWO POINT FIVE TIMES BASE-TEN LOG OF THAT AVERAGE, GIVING 2.1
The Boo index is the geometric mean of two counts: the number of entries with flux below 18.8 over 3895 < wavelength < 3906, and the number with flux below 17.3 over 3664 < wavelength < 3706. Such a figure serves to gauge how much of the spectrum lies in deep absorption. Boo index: 10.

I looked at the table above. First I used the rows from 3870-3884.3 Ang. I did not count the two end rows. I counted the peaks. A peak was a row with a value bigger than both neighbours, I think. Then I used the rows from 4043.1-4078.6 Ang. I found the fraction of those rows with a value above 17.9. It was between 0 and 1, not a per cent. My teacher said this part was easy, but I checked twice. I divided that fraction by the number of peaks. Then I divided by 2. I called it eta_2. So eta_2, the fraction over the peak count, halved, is 0.47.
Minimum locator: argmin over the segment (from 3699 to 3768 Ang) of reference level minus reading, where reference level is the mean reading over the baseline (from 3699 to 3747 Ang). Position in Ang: 3755.02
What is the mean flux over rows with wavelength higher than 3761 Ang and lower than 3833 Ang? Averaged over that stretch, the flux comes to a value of 16.6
